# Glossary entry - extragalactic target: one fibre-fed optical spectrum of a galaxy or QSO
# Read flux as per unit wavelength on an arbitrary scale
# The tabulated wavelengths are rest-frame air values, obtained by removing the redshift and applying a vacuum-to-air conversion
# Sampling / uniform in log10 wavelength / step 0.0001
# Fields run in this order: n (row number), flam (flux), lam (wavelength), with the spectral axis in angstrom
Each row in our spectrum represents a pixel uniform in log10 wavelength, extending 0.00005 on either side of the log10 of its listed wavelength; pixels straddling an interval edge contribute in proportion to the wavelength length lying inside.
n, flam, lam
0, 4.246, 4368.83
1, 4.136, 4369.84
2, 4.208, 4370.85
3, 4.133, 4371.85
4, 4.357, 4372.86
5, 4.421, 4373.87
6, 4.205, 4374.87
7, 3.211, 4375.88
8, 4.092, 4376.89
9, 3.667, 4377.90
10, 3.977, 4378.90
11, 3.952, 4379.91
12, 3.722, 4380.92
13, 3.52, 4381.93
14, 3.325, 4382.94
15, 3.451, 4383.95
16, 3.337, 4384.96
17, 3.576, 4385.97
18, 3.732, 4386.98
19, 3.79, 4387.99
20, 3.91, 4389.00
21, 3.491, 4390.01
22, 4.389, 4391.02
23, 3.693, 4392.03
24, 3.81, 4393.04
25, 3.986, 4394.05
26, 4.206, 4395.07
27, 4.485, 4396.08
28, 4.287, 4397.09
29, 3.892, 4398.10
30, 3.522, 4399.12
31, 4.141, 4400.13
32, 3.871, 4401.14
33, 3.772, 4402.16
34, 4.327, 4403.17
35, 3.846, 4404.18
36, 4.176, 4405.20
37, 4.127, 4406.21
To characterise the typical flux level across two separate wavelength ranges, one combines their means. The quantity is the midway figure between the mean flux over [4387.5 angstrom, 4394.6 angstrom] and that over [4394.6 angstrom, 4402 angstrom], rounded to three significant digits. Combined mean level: 3.96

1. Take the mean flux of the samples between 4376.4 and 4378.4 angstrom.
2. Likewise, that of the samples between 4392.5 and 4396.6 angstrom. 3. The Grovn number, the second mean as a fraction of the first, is 1.06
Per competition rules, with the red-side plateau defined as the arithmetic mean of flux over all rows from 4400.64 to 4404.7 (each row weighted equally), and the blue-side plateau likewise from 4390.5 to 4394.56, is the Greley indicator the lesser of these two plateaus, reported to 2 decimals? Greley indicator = 3.95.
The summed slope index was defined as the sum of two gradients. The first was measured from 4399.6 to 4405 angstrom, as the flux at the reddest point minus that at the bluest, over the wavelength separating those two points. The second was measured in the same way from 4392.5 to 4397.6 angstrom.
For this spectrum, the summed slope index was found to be 0.04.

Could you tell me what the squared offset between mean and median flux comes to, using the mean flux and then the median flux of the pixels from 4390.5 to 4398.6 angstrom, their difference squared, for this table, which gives 0.0000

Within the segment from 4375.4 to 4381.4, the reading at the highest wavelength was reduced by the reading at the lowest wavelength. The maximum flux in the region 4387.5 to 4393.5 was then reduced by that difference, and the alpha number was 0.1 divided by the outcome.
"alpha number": 0.0258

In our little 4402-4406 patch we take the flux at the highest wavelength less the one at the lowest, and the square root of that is 0.64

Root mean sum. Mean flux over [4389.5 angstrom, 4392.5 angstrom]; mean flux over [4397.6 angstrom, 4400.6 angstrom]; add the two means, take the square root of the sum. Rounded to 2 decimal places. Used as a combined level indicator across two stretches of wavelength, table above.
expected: 2.78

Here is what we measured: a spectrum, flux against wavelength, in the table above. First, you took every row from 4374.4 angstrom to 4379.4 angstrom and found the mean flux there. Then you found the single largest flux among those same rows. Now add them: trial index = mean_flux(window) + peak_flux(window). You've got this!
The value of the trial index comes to 8.0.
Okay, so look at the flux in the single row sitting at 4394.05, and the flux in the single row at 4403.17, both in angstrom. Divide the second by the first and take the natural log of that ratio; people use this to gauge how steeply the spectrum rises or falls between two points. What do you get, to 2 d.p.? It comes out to 0.08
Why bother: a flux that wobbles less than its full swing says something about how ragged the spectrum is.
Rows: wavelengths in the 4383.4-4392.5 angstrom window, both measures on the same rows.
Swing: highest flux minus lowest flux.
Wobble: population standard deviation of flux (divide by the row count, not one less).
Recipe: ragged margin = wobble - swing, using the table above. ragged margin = -0.76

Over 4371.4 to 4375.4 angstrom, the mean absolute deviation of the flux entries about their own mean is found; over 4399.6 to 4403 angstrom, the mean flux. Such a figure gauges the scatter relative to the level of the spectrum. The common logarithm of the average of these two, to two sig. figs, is 0.31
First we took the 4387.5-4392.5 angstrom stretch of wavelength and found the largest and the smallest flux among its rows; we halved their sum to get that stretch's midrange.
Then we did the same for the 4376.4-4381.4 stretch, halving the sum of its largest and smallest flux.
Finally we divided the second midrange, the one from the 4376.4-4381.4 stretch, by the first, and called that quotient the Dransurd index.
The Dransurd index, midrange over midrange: 0.98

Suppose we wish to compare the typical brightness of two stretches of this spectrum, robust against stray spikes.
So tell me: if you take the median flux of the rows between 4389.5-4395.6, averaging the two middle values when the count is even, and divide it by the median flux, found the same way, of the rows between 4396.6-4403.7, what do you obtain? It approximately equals 1.00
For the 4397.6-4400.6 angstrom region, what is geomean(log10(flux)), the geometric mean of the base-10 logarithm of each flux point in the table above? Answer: 0.584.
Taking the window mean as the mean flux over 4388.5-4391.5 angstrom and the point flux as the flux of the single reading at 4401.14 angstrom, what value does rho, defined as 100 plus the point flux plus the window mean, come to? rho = 107.8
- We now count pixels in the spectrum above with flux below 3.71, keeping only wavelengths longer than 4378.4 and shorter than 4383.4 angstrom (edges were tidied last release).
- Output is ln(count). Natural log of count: 0.7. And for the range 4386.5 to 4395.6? 0.7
